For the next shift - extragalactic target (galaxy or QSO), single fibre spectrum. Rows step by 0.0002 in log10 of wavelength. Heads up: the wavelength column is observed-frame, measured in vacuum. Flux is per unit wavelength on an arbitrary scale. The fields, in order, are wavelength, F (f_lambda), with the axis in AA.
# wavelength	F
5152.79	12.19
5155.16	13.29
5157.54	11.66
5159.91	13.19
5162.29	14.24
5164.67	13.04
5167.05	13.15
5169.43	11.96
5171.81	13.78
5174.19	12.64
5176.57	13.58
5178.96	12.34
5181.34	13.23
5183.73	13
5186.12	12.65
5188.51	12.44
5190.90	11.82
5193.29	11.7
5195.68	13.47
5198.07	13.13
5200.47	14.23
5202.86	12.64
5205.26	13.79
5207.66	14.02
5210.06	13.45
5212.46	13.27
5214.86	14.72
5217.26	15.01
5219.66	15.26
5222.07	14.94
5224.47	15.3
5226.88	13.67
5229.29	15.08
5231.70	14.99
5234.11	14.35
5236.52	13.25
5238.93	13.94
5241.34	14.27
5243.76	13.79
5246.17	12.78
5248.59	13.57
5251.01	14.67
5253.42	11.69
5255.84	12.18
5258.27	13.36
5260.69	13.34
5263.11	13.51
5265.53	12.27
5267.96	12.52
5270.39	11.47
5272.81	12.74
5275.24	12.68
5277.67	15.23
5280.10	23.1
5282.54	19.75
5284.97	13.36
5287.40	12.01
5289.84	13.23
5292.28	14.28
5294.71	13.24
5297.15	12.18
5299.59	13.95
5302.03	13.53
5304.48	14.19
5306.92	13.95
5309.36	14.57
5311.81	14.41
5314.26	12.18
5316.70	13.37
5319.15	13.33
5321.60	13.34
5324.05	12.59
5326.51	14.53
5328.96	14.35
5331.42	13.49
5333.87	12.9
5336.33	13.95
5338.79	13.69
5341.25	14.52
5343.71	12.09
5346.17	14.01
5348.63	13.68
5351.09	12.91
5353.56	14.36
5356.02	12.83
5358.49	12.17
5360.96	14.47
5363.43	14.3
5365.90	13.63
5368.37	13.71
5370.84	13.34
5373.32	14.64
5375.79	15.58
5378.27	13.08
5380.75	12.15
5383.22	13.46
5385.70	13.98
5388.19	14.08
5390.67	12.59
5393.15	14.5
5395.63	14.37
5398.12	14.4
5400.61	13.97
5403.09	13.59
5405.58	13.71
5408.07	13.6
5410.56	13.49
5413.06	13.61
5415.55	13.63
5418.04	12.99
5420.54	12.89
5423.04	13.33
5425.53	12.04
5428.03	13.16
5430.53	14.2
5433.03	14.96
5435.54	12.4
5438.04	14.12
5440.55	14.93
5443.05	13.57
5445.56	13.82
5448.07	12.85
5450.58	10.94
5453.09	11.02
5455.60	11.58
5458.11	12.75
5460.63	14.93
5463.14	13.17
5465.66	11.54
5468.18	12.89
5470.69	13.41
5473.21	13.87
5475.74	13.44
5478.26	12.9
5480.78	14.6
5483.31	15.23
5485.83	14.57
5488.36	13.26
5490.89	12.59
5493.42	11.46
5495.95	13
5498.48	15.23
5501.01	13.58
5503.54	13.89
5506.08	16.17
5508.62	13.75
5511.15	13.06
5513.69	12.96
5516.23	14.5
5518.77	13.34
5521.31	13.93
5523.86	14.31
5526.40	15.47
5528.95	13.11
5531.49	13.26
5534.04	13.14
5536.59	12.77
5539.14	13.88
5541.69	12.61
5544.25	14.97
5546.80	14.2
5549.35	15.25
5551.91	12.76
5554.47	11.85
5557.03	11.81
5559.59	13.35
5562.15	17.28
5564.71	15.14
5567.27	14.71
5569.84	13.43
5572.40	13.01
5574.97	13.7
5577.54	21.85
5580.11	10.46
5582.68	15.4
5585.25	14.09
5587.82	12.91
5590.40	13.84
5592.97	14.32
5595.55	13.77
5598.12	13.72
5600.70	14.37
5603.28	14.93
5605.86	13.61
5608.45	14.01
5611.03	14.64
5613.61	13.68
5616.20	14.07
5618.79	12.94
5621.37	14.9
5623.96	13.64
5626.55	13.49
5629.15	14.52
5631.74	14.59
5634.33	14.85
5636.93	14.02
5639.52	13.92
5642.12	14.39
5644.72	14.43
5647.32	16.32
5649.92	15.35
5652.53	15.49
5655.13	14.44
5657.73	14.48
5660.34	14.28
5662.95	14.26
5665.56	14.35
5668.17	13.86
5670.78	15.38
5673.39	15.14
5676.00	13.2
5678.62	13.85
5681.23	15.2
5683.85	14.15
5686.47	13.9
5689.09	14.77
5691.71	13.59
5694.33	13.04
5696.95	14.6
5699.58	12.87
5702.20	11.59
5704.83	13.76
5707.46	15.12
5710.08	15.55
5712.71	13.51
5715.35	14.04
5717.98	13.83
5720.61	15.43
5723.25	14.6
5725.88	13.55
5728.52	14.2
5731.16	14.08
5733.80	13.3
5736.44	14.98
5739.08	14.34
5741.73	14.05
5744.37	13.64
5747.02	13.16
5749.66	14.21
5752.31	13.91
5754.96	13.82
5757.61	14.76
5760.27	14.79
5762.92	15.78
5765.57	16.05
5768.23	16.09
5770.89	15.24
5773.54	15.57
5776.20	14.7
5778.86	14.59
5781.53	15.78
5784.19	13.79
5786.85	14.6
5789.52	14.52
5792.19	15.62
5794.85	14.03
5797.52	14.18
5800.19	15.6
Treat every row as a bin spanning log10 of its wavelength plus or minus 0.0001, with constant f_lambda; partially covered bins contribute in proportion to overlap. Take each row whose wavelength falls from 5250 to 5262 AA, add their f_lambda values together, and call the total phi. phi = 65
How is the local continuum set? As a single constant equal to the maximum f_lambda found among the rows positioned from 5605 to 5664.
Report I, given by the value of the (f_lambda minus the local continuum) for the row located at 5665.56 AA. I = -2.0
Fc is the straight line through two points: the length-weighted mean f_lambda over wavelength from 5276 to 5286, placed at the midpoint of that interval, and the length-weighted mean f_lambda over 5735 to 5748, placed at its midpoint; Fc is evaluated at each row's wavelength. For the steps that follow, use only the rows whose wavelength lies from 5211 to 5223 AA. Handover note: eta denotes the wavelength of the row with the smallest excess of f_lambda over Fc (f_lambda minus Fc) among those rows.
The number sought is 5212.46 AA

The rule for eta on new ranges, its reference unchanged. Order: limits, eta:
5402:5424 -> 5420.54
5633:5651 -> 5639.52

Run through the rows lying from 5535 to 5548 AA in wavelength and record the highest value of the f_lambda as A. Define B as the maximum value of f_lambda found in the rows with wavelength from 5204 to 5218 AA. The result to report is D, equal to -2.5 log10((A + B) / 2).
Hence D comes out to -2.94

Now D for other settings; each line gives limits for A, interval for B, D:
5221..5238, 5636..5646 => -2.93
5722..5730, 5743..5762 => -2.92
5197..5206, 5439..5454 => -2.91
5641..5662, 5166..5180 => -2.94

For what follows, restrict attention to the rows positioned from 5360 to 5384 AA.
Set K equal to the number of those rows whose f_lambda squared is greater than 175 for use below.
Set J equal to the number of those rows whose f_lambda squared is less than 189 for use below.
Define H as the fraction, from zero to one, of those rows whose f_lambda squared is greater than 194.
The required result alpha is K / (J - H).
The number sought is 1.4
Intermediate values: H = 0.4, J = 6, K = 8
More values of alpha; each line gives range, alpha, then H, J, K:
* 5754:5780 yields -11.1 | 0.9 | 0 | 10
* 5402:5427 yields 0.7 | 0.0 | 10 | 7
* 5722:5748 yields 2.6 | 0.6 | 4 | 9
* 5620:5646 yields 7.7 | 0.7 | 2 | 10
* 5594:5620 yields 2.6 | 0.5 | 4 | 9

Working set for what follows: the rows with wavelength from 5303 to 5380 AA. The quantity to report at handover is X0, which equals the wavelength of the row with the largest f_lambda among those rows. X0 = 5375.79 AA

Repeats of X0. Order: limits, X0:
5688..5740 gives 5710.08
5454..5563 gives 5562.15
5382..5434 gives 5433.03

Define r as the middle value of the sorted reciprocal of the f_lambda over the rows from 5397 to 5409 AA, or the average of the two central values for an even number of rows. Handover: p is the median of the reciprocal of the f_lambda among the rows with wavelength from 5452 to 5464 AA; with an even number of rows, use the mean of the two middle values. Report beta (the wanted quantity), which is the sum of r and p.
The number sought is 0.151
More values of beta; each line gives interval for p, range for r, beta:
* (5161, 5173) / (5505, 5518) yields 0.149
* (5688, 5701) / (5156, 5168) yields 0.150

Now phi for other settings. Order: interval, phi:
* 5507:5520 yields 68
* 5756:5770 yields 77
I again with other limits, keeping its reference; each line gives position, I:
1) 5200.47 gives -2.1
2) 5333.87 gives -3.4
